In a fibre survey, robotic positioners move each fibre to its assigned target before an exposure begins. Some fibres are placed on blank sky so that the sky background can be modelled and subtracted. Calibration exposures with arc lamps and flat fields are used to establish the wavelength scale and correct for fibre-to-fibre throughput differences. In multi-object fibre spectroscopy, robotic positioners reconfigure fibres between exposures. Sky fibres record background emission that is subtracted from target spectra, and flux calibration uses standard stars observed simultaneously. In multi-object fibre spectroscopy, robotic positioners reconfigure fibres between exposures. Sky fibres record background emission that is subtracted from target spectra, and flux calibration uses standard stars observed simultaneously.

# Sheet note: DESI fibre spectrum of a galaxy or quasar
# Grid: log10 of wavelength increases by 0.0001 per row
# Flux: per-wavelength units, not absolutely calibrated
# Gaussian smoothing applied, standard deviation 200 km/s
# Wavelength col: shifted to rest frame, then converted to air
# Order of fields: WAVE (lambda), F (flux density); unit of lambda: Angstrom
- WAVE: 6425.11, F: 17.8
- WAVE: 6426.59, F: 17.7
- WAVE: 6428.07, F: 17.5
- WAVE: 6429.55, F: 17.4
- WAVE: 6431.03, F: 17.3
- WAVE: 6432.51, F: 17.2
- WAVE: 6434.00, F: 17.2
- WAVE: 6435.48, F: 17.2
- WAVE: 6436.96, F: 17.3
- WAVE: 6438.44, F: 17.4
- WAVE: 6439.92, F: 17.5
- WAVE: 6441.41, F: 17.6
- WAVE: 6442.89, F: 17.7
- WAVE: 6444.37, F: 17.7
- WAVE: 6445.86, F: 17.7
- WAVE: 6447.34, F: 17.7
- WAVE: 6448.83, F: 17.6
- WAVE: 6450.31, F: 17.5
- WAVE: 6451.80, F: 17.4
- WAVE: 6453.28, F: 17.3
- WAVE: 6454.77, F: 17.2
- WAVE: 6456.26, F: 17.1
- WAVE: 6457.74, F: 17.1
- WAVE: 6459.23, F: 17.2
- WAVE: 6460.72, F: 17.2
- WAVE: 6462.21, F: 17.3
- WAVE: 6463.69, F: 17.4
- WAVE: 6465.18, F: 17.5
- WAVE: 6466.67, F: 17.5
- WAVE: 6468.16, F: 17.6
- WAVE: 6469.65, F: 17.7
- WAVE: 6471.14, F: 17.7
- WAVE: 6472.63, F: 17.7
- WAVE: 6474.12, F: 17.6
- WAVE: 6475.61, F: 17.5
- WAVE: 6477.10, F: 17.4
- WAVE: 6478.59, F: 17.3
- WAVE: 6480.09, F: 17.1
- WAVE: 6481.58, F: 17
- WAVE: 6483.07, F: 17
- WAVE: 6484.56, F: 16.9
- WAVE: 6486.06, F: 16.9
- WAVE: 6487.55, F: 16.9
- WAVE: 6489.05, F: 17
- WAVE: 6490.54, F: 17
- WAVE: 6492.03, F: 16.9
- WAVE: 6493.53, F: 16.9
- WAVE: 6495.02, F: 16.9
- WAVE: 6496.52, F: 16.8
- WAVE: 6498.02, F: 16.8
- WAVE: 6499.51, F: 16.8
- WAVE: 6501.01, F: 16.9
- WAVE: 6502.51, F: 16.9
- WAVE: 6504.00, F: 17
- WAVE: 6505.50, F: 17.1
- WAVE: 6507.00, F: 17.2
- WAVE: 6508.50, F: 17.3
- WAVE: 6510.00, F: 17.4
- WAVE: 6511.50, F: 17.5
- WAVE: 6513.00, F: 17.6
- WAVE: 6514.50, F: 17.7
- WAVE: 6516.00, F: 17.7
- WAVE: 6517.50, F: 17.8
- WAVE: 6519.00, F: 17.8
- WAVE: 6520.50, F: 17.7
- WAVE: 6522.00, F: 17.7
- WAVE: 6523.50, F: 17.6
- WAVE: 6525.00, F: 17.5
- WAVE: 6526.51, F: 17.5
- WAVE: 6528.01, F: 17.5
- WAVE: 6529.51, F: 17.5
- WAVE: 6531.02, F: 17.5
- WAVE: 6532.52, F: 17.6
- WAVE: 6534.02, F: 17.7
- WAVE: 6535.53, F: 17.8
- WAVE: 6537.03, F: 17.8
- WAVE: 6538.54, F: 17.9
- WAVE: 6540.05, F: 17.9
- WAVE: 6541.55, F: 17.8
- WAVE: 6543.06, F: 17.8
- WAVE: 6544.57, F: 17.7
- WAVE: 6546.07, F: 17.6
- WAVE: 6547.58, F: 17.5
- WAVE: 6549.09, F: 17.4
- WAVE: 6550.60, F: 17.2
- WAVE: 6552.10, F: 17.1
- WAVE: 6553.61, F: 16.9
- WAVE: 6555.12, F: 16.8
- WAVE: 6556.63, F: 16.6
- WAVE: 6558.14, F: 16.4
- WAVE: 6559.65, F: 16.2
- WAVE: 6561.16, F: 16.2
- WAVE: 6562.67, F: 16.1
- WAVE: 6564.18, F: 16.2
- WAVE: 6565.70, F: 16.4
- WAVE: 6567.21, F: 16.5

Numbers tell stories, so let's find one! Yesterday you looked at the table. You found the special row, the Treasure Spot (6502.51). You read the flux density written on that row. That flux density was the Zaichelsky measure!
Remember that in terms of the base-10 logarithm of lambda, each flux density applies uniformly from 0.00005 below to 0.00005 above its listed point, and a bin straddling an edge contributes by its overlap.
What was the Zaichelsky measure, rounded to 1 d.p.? 16.9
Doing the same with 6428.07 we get 17.5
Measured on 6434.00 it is 17.2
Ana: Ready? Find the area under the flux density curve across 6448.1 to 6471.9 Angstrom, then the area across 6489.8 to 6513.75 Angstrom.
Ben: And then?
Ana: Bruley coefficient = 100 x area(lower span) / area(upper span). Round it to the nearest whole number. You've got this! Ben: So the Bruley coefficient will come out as 101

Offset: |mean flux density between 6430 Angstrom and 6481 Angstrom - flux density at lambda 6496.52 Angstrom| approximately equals 0.62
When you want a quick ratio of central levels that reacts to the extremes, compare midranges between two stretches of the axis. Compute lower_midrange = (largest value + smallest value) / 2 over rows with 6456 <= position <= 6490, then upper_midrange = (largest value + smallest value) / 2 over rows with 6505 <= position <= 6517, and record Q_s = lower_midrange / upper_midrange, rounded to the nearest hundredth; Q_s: 0.99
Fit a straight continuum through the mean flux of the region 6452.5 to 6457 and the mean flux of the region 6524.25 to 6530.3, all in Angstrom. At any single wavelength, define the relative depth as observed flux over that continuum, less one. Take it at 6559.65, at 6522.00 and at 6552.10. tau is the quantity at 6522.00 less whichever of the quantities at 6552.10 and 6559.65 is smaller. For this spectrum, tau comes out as 0.09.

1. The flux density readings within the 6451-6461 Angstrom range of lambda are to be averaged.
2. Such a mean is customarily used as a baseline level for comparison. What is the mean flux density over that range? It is 17.21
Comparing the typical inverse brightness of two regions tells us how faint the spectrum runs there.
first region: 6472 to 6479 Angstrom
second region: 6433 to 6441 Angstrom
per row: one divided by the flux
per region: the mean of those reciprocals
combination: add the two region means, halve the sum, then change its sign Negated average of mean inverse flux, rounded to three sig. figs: -0.0574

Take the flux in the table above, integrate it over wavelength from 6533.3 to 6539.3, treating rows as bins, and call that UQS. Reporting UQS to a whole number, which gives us 107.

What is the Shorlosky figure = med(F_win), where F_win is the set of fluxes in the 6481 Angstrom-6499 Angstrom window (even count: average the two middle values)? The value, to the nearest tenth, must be 16.9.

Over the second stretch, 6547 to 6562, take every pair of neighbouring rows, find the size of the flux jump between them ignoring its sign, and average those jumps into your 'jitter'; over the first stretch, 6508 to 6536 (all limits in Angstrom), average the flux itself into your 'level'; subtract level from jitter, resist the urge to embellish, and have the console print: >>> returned -17.46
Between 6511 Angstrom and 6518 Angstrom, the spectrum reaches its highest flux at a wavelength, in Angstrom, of 6517.50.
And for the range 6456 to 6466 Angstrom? 6465.18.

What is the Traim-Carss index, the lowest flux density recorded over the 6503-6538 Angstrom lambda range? 17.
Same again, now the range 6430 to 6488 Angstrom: 16.9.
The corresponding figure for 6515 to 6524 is 17.6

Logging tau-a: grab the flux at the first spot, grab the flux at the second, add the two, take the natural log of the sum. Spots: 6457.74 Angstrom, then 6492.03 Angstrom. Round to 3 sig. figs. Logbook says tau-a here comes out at 3.53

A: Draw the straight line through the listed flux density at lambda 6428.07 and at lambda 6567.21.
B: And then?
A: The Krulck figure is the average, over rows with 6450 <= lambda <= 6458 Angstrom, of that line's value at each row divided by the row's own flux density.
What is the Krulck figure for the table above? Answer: 1.00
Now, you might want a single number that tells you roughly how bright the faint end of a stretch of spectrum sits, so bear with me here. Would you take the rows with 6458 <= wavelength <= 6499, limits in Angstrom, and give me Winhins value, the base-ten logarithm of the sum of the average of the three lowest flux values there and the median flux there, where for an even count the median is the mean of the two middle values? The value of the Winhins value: 1.53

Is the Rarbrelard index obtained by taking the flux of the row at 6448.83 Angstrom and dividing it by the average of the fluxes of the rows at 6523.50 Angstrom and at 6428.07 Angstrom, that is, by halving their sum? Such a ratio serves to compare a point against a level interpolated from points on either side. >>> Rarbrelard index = 1.00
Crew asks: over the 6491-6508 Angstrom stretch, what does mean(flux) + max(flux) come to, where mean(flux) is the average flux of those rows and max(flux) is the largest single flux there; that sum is 34.1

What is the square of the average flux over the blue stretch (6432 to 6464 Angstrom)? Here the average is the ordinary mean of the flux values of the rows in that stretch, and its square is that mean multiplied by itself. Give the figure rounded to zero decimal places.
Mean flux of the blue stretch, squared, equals 302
